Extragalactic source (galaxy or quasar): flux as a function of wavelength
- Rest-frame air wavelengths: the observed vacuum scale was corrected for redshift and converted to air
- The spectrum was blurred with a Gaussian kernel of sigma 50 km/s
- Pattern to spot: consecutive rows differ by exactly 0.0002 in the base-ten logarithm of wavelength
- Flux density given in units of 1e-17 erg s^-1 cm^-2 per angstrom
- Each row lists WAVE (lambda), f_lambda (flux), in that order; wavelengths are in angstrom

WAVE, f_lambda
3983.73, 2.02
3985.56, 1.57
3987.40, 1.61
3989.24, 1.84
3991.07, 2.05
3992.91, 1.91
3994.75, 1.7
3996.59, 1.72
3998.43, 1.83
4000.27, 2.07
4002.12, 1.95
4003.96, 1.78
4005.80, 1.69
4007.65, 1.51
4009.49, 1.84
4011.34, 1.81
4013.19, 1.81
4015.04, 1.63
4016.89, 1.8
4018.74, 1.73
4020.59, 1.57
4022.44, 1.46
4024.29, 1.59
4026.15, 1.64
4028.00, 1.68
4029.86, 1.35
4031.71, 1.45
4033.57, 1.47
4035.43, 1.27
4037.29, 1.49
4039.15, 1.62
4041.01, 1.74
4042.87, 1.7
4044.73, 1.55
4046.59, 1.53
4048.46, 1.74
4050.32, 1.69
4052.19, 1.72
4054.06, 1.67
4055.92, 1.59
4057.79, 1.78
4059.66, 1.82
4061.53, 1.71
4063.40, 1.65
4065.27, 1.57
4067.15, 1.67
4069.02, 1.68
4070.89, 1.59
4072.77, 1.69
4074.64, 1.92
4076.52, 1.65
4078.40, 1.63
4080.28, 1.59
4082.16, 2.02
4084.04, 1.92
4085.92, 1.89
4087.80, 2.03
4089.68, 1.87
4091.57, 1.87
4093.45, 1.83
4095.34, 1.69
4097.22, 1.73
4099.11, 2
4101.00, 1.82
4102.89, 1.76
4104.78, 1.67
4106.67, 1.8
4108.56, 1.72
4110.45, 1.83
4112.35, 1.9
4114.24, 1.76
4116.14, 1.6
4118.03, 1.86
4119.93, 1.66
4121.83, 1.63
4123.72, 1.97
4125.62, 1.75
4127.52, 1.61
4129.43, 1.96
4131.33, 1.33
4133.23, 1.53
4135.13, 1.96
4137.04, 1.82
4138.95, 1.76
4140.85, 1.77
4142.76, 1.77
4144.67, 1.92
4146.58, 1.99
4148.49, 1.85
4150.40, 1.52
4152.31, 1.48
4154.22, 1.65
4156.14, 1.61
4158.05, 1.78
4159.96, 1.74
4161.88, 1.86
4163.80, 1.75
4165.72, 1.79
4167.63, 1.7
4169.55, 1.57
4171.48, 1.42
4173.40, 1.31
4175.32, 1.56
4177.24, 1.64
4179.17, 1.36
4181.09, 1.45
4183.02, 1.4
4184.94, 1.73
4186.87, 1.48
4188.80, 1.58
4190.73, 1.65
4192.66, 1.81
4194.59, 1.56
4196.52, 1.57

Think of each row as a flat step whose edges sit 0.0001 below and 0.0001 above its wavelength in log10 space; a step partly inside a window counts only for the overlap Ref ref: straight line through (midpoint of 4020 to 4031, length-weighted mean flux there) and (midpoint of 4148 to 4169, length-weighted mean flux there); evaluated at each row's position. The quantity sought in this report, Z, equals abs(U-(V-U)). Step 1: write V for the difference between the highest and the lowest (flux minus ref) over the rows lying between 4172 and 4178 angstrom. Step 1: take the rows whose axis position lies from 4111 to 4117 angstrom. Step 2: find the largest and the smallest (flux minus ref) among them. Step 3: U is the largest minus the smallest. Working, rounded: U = 0.30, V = 0.33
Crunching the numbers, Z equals 0.28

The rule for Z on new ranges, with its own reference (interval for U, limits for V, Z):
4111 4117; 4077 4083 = 0.18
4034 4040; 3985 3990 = 0.43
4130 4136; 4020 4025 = 1.12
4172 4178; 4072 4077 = 0.38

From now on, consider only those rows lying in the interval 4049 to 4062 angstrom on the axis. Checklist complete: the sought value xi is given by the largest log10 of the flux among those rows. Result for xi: 0.26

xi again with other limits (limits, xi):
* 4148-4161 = 0.27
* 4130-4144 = 0.29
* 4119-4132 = 0.29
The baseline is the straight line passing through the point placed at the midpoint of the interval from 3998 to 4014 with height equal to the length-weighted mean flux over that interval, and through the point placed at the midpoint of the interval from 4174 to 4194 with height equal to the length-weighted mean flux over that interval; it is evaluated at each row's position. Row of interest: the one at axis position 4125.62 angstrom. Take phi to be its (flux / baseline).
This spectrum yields 1.07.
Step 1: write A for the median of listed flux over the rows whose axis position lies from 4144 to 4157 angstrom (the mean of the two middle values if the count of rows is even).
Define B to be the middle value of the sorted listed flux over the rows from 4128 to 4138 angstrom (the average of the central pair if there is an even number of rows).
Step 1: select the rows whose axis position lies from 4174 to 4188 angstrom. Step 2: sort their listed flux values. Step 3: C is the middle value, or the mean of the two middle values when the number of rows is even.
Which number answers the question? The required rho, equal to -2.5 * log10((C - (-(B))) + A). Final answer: -1.74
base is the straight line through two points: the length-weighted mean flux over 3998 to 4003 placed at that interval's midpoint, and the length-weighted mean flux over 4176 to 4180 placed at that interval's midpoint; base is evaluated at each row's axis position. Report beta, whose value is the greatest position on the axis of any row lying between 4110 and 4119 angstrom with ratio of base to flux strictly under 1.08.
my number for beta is 4118.03 angstrom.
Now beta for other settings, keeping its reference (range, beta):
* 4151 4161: 4159.96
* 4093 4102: 4101.00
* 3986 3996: 3992.91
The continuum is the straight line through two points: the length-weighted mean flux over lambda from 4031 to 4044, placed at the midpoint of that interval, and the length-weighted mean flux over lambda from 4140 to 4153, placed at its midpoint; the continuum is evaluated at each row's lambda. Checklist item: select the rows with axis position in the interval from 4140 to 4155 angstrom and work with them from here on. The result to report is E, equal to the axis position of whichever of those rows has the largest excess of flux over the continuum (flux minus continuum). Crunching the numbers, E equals 4146.58 angstrom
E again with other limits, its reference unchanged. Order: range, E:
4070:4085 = 4082.16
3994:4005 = 4000.27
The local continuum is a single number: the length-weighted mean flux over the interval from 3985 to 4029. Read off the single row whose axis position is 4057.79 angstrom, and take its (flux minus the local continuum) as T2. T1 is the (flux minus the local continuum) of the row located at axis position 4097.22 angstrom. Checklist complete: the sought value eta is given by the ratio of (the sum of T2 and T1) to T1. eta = -2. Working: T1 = -0.01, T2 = 0.04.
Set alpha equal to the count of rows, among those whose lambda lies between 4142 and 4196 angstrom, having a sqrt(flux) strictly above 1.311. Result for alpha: 11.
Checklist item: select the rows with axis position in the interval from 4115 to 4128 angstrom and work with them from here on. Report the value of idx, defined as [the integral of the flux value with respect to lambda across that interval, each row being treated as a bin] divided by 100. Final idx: 0.23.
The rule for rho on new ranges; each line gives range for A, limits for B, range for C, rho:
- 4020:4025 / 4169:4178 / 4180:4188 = -1.66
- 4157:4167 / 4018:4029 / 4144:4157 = -1.76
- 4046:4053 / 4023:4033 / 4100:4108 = -1.76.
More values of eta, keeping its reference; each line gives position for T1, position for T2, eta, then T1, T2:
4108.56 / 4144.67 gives -7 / -0.02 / 0.18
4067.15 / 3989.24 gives 0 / -0.07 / 0.10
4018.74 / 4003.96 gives -2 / -0.01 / 0.04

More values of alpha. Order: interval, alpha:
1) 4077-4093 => 6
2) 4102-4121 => 7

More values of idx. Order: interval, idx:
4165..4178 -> 0.20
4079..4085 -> 0.11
